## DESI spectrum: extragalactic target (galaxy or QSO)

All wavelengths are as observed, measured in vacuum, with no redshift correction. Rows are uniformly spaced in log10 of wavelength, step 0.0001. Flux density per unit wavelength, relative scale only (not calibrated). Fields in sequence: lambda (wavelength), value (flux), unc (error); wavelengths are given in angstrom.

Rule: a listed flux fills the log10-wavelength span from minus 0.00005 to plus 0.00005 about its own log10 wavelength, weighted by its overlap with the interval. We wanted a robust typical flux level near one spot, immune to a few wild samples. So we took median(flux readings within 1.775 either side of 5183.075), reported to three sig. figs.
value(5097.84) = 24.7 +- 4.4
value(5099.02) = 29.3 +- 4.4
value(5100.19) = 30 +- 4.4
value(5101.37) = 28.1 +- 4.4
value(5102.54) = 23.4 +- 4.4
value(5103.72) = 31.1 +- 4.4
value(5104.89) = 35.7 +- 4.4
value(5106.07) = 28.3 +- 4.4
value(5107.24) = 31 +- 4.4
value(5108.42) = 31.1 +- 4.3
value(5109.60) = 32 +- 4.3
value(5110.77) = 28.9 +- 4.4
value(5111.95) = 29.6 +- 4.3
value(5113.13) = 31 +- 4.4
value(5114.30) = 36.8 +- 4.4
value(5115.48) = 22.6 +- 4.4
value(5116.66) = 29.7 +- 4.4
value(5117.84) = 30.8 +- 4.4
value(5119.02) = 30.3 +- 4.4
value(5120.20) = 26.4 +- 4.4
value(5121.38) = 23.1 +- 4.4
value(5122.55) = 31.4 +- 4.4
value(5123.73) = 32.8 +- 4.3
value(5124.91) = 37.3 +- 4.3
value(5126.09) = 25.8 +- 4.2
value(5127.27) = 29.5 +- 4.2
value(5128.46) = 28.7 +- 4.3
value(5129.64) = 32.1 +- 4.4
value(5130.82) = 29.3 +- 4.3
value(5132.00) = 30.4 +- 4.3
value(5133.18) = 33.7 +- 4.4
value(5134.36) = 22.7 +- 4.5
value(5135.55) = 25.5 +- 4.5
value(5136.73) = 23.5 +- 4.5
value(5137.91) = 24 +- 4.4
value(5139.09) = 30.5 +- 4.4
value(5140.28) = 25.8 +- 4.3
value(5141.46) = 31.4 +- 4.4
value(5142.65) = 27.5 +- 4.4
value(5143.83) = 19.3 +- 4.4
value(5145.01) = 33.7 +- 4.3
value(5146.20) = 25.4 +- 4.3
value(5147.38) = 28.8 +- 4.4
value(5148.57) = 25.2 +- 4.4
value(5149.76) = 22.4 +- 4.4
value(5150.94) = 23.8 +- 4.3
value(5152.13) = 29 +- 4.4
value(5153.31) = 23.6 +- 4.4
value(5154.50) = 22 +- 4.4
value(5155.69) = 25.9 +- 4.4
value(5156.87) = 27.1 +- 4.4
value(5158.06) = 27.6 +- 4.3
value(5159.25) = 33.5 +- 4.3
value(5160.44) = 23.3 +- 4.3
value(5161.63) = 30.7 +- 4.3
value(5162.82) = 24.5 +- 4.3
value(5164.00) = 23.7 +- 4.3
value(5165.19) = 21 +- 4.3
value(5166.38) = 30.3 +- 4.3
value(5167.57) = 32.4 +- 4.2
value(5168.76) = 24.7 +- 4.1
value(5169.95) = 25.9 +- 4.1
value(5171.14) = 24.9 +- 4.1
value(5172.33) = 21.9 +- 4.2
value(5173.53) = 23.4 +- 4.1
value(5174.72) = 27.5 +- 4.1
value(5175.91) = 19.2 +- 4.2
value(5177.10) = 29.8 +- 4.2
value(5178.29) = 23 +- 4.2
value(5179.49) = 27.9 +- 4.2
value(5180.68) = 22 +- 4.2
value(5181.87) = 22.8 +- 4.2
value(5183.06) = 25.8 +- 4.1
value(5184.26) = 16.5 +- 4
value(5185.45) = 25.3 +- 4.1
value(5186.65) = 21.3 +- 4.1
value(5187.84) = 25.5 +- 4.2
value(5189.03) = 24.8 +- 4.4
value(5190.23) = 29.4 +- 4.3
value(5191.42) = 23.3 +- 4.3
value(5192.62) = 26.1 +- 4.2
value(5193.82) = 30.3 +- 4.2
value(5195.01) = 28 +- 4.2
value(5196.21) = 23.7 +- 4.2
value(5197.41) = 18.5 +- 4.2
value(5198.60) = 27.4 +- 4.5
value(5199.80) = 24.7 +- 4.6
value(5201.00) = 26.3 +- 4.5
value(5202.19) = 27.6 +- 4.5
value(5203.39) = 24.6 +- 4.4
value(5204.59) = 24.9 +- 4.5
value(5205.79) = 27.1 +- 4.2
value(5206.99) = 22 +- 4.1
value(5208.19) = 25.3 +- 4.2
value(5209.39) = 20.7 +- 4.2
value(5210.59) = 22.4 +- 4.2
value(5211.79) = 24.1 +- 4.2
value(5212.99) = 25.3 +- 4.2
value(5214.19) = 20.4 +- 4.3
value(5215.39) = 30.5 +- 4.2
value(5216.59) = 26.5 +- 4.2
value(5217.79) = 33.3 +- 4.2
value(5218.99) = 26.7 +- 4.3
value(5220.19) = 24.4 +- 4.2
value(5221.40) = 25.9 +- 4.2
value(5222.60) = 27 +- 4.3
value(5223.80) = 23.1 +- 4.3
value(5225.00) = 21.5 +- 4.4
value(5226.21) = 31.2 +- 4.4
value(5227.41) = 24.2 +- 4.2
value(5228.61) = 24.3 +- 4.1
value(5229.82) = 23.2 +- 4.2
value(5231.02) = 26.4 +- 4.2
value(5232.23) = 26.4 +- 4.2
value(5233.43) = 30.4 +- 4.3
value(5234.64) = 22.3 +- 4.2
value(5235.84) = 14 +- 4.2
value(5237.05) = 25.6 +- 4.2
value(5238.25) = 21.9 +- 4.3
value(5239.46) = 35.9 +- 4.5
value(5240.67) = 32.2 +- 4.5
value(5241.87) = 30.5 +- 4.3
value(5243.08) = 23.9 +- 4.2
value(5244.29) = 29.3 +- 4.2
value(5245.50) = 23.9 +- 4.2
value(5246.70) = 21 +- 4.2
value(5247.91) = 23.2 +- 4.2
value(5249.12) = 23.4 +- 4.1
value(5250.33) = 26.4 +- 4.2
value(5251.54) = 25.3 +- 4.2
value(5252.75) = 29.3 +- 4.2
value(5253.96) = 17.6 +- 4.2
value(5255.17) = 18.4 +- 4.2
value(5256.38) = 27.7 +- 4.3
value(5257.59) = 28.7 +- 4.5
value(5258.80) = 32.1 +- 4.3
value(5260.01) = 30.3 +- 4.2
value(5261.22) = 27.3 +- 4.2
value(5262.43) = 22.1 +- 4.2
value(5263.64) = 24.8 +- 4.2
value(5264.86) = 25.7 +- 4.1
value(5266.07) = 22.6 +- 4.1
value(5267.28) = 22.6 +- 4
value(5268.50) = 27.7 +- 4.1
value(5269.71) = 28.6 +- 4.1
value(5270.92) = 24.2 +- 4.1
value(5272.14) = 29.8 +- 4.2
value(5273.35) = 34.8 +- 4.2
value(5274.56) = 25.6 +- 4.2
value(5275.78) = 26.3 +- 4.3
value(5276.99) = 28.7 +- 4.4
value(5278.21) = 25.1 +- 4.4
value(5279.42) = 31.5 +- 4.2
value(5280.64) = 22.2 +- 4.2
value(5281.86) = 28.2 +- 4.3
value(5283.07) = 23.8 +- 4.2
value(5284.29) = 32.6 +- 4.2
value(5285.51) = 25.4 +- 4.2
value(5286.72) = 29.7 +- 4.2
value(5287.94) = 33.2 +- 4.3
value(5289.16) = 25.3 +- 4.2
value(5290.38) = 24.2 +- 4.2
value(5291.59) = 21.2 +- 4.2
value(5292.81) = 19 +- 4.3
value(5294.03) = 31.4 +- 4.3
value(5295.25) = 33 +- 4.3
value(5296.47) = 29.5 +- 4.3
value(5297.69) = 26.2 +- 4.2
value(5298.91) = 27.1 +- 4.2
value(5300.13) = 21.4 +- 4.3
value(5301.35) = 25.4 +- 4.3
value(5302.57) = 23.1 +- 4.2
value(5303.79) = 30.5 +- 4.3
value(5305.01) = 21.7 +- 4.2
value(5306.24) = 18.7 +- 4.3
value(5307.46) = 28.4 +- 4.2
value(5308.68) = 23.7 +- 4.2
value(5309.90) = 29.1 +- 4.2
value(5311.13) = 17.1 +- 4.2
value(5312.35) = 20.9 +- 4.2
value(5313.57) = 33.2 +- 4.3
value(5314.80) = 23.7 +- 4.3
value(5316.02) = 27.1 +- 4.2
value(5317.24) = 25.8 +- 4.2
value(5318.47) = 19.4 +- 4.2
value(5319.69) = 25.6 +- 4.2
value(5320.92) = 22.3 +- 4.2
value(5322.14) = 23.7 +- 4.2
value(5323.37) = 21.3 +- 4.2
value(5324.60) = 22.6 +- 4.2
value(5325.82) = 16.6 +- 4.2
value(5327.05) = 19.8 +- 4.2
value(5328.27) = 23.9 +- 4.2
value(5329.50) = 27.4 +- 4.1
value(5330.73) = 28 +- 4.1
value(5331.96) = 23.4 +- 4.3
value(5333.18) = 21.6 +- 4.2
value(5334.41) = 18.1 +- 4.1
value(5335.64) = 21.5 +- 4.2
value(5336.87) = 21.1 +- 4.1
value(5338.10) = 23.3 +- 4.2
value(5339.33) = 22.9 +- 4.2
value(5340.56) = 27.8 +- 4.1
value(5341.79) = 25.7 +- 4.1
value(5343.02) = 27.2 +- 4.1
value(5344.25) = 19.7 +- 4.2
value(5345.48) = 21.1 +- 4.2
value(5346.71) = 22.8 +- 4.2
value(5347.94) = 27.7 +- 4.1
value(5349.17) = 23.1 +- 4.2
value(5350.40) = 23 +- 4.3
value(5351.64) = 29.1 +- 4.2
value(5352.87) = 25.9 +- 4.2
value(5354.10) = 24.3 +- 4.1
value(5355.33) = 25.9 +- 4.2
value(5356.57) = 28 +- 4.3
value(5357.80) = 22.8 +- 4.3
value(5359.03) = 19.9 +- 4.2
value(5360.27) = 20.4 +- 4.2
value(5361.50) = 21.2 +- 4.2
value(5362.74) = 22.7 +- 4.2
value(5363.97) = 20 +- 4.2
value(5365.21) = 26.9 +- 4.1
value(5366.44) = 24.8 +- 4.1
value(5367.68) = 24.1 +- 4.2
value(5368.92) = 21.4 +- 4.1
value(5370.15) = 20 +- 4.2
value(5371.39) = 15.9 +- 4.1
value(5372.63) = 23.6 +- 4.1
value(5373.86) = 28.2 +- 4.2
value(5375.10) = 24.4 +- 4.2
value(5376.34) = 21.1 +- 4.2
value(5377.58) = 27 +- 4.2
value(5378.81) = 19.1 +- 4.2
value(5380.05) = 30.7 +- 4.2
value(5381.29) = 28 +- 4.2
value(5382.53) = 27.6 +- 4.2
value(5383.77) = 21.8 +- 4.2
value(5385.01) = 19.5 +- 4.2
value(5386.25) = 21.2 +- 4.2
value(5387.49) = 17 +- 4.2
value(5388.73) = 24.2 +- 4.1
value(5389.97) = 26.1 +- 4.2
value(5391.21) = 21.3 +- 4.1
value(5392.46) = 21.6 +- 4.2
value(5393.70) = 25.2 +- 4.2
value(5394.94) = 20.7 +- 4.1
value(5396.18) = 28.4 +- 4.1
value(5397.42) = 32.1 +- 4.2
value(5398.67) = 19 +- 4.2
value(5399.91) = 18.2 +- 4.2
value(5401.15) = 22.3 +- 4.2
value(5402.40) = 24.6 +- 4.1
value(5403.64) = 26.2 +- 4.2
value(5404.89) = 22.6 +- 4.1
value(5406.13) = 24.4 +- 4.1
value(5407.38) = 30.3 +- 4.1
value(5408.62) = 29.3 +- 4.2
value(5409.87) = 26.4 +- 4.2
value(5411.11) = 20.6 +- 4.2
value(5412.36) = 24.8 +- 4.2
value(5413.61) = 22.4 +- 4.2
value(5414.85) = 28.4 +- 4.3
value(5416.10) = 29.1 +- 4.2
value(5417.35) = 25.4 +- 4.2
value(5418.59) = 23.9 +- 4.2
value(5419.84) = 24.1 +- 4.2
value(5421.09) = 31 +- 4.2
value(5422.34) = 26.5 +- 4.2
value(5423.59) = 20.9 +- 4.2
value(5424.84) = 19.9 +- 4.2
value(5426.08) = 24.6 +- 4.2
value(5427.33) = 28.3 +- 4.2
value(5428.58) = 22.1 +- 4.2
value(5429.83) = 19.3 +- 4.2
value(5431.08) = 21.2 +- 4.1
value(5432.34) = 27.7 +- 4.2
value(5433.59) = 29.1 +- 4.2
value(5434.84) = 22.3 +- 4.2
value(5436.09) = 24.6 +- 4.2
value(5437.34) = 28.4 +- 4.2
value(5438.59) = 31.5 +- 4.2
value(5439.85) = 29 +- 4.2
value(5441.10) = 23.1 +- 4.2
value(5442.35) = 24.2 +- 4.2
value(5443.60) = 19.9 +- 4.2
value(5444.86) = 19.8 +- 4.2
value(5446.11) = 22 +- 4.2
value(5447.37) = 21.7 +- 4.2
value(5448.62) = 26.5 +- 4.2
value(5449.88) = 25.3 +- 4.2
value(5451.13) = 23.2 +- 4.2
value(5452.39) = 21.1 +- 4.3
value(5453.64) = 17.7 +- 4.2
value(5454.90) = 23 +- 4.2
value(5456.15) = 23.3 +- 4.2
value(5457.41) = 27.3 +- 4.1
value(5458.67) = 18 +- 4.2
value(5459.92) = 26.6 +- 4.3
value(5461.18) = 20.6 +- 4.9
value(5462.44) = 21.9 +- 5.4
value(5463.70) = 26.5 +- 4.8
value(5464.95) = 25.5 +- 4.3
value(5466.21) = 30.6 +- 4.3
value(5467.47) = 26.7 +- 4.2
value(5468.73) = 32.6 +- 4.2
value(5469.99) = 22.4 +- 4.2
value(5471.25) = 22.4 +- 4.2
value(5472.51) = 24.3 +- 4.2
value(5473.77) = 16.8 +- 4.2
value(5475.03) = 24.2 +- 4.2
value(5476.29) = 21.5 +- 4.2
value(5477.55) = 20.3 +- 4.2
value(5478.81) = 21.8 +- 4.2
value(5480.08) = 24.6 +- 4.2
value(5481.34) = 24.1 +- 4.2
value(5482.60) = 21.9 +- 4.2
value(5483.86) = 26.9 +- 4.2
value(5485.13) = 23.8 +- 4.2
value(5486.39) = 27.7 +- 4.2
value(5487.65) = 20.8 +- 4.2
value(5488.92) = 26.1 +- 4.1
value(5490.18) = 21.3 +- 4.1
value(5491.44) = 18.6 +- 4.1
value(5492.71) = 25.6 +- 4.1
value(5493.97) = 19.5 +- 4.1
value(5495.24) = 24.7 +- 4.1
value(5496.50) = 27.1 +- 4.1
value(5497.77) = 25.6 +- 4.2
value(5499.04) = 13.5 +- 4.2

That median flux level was 22.8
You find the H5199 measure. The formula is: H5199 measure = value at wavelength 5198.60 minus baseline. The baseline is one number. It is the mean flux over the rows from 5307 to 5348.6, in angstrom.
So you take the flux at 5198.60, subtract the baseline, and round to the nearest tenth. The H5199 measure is 3.8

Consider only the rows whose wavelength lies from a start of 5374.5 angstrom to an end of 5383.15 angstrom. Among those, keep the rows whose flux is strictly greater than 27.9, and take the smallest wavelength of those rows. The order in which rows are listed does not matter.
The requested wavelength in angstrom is 5380.05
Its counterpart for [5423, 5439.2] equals 5427.33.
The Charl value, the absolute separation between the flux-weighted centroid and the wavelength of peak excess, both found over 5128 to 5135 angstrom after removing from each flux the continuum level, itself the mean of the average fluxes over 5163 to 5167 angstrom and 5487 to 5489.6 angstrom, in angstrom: 2.2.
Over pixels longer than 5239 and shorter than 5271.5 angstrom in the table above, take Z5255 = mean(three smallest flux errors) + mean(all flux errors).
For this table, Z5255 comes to 8.28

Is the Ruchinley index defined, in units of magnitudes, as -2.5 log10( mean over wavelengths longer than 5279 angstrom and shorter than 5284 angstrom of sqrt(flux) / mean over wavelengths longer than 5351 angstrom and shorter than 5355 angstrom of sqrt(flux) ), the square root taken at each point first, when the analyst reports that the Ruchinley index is 0.00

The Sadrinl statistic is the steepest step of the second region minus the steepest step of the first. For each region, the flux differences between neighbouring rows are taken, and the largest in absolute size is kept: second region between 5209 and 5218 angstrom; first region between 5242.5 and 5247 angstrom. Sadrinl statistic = 5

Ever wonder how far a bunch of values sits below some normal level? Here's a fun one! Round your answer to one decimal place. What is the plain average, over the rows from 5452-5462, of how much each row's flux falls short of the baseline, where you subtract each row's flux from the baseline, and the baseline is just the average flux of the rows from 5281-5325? 3.2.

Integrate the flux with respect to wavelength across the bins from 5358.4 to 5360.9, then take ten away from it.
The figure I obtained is 40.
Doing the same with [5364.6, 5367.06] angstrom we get 54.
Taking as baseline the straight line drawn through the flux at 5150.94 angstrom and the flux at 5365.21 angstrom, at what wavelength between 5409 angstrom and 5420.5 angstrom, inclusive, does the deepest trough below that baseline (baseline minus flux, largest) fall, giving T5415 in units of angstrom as 5411.11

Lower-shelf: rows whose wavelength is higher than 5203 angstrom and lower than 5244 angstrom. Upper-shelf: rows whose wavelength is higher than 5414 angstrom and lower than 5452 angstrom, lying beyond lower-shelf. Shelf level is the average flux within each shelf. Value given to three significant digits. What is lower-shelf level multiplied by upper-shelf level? 632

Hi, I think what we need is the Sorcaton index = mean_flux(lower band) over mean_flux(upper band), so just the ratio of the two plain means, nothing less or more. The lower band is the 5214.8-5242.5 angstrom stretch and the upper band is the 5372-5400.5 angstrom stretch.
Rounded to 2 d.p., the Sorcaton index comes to 1.11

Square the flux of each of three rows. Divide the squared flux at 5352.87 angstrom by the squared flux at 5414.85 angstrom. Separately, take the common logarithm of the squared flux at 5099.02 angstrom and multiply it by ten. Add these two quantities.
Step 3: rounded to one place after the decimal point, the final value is 30.2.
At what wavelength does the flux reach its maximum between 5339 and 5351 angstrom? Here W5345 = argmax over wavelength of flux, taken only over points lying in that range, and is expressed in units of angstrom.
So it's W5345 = 5340.56 angstrom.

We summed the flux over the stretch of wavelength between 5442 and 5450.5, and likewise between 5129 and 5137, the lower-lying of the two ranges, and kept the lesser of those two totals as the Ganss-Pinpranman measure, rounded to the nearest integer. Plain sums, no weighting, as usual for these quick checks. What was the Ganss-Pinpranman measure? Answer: 159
